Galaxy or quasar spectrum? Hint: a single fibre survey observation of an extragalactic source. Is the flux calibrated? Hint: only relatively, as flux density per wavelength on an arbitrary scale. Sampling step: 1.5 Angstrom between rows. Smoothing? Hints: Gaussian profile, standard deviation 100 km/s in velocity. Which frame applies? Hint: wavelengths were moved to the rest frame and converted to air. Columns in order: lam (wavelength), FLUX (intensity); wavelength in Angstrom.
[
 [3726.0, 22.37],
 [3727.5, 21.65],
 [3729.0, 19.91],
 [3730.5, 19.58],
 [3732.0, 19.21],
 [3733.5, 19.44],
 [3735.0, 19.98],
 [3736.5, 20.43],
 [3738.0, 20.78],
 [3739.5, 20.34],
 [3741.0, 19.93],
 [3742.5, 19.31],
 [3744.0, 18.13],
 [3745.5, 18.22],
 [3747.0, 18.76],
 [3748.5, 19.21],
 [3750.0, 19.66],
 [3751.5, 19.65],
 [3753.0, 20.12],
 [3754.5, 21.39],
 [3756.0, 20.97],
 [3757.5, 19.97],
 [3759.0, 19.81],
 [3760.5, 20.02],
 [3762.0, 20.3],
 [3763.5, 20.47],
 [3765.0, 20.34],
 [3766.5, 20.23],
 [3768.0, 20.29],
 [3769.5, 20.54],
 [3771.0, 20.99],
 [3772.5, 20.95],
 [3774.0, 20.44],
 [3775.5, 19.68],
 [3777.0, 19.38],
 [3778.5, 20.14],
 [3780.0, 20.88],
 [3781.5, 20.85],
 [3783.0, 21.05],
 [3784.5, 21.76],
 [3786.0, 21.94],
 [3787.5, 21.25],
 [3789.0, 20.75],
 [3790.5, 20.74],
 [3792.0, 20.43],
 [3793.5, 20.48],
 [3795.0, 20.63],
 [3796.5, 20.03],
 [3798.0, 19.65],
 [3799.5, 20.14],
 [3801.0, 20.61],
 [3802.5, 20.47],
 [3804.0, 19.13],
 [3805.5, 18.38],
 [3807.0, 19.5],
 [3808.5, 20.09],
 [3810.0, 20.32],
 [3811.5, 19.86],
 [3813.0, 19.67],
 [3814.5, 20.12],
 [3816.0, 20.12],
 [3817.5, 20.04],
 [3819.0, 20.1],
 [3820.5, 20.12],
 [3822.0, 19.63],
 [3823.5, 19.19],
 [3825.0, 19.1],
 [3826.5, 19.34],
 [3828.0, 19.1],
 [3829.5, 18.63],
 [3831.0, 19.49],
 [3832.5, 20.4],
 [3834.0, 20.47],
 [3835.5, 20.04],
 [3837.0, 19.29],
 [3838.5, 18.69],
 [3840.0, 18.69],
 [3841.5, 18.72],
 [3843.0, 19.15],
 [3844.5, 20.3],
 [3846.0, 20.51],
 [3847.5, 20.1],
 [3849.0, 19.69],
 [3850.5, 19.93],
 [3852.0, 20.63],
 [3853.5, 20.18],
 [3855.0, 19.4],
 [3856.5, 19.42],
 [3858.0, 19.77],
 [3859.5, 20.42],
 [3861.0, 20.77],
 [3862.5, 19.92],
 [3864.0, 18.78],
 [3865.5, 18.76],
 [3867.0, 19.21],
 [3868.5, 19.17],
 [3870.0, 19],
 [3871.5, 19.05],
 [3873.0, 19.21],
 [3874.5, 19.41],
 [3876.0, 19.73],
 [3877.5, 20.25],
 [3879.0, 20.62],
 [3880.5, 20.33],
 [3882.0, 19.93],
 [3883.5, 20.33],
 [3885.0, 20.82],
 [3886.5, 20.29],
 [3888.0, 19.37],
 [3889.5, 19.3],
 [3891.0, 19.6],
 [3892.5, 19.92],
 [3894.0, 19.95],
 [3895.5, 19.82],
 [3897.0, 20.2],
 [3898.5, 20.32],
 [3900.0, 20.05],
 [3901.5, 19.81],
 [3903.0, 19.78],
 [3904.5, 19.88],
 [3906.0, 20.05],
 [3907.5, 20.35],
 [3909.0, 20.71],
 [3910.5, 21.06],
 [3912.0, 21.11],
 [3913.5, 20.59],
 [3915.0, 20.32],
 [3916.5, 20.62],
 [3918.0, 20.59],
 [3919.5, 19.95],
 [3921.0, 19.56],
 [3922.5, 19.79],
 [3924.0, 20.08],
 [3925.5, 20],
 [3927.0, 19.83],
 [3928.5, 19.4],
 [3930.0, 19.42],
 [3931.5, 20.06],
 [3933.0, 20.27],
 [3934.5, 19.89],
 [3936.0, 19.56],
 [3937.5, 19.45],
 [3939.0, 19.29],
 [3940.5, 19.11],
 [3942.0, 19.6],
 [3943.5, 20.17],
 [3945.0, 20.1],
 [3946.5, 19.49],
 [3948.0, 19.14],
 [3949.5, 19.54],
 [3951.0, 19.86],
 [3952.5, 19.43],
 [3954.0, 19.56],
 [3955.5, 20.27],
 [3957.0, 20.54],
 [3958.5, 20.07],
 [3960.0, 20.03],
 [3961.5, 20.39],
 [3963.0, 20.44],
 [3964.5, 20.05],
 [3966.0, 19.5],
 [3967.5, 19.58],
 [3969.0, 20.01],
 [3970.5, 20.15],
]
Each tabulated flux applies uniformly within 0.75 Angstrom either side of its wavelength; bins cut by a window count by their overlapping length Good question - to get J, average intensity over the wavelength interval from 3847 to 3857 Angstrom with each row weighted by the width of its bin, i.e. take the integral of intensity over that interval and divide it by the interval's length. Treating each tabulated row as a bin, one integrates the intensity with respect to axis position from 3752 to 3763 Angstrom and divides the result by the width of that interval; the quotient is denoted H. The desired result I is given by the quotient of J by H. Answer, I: 0.98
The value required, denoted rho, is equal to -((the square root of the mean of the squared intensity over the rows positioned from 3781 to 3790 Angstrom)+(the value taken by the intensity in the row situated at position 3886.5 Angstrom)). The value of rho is -41.6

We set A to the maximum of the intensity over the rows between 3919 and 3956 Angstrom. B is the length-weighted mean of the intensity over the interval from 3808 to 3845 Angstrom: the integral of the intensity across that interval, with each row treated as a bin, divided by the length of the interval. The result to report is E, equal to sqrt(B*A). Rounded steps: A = 20.27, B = 19.62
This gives 19.9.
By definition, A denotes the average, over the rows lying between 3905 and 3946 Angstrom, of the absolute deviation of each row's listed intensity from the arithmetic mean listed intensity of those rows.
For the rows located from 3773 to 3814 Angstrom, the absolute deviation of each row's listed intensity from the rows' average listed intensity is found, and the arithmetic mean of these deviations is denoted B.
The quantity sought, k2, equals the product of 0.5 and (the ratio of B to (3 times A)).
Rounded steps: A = 0.41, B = 0.59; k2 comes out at 0.24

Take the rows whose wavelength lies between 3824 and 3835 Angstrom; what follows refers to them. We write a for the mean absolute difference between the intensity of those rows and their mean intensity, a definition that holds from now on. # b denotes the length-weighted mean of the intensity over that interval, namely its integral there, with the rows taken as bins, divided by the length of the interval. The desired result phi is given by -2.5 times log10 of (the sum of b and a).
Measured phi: -3.25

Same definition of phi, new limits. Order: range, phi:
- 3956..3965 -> -3.28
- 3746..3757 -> -3.29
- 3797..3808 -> -3.27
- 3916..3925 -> -3.28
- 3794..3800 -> -3.27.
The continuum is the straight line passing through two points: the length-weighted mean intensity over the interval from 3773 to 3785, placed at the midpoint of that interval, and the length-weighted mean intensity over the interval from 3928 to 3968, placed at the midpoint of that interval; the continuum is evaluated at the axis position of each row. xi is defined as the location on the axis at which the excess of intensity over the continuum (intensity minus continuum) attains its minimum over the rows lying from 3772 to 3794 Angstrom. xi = 3777.0 Angstrom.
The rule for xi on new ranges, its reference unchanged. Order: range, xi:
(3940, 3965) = 3940.5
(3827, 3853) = 3829.5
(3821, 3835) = 3829.5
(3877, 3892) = 3889.5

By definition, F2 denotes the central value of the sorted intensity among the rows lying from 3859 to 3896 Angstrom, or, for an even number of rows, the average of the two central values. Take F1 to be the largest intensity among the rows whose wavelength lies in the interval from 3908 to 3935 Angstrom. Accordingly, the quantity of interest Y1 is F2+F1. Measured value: 40.9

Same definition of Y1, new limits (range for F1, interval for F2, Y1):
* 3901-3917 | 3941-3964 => 41.1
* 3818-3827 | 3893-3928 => 40.2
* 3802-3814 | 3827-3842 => 39.7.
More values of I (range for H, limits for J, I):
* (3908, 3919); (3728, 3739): 0.96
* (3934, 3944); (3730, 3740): 1.02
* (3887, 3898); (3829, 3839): 0.99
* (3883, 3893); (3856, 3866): 0.99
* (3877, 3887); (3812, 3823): 0.98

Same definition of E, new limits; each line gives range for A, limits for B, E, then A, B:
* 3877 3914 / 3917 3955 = 20.4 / 21.11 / 19.74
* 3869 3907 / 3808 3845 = 20.2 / 20.82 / 19.62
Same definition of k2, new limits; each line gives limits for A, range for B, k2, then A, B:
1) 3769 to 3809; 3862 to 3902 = 0.13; 0.59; 0.47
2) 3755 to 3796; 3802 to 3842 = 0.20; 0.44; 0.54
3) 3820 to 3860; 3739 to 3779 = 0.18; 0.53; 0.59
